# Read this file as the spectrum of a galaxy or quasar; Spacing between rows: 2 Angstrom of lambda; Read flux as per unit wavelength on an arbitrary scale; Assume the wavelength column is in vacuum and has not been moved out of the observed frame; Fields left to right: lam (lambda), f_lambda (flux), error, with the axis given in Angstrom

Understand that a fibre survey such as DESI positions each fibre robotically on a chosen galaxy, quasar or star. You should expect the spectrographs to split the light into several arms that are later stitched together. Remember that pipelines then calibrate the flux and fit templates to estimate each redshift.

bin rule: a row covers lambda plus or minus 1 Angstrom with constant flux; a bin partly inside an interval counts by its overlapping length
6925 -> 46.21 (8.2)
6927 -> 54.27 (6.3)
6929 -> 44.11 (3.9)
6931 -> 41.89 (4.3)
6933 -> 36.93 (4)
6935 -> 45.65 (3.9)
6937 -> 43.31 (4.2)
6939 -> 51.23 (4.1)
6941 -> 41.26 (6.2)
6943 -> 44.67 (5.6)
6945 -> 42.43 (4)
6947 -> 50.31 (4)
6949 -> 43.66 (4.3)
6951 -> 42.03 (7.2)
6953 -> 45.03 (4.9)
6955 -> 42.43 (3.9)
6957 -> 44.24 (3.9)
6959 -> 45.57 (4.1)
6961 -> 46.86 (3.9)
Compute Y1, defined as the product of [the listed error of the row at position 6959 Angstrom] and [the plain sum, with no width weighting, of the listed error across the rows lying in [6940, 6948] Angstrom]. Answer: 81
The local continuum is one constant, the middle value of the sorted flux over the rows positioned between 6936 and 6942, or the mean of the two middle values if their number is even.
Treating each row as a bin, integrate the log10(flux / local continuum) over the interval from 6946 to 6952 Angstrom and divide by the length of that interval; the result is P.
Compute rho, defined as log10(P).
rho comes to -1.7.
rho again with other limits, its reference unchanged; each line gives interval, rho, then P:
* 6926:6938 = -2.1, 0.008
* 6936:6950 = -1.7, 0.018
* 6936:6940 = -1.4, 0.036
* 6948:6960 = -2.3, 0.005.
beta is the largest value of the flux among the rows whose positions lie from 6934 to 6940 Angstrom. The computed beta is 51.23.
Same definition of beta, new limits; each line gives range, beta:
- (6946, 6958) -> 50.31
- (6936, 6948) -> 51.23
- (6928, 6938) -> 45.65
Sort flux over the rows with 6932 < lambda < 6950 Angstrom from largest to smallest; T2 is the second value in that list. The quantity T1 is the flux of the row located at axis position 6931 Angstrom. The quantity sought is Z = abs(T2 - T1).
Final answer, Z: 8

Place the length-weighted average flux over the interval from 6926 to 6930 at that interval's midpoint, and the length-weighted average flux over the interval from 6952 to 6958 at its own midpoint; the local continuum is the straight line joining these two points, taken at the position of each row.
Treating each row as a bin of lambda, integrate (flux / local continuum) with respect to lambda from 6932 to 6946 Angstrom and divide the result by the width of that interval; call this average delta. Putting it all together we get 0.928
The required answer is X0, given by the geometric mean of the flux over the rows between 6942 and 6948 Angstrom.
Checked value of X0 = 46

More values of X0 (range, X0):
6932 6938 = 42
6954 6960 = 44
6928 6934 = 41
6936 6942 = 45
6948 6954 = 44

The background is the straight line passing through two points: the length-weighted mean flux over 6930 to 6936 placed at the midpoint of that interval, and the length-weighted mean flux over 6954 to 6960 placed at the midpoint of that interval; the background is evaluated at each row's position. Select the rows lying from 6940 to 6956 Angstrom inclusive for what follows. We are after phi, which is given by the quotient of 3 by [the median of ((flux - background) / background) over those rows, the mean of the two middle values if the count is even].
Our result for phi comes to 3060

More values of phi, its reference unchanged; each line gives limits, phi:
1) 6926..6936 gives 40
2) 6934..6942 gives 47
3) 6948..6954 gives 292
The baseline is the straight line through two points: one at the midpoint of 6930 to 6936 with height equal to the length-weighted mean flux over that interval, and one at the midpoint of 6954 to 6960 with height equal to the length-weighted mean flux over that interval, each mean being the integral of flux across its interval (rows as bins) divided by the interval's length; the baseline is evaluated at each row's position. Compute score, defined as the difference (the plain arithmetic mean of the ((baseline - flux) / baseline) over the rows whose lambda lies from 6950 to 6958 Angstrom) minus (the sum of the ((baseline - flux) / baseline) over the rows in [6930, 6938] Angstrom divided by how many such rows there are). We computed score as 0.02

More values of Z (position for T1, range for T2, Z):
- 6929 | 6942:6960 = 1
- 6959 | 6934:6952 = 5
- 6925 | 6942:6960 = 1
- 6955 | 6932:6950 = 8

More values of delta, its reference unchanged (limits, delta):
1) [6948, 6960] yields 0.994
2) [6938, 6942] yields 0.987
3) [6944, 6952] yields 0.985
